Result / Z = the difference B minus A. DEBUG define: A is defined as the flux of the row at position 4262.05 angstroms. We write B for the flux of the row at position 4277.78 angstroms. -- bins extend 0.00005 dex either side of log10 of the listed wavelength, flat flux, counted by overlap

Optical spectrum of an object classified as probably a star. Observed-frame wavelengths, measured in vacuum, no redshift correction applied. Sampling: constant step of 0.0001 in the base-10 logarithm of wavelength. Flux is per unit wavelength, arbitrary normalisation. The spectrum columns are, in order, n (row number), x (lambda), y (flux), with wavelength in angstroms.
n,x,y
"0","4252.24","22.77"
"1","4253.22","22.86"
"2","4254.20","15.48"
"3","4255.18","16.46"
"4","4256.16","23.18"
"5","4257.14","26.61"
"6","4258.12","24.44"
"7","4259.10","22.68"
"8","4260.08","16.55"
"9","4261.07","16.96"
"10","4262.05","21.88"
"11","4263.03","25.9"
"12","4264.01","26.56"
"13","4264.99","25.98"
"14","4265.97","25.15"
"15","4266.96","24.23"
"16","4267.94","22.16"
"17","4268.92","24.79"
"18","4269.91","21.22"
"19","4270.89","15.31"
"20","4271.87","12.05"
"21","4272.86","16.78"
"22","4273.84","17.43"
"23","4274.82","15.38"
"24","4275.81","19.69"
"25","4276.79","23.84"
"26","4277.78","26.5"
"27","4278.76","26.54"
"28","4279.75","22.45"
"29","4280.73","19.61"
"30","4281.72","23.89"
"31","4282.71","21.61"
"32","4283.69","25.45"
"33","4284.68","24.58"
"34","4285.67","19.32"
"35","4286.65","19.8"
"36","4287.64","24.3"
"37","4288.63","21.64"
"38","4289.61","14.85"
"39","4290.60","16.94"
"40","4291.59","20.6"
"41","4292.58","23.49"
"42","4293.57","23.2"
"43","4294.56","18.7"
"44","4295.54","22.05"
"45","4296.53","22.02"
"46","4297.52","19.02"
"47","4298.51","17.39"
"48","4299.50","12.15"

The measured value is 4.6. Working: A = 21.88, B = 26.5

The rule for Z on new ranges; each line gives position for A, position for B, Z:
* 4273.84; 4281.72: 6.5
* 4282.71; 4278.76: 4.9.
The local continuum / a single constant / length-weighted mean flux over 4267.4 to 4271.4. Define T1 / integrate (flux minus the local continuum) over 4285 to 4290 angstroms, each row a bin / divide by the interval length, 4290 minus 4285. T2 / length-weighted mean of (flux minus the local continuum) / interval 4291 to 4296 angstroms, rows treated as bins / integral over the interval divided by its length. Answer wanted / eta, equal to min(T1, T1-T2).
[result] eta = -1.3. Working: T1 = -1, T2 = 0.6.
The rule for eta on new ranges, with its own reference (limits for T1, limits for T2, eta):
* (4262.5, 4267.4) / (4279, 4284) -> 2.9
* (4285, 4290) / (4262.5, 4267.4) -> -5.3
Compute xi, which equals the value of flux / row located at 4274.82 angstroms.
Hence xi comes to 15.38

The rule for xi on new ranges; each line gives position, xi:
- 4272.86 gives 16.78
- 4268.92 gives 24.79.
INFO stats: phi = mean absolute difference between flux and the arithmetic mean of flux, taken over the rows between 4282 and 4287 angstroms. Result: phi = 2.3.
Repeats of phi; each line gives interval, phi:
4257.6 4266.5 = 3.0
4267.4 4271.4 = 2.8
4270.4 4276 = 1.9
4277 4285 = 2.0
